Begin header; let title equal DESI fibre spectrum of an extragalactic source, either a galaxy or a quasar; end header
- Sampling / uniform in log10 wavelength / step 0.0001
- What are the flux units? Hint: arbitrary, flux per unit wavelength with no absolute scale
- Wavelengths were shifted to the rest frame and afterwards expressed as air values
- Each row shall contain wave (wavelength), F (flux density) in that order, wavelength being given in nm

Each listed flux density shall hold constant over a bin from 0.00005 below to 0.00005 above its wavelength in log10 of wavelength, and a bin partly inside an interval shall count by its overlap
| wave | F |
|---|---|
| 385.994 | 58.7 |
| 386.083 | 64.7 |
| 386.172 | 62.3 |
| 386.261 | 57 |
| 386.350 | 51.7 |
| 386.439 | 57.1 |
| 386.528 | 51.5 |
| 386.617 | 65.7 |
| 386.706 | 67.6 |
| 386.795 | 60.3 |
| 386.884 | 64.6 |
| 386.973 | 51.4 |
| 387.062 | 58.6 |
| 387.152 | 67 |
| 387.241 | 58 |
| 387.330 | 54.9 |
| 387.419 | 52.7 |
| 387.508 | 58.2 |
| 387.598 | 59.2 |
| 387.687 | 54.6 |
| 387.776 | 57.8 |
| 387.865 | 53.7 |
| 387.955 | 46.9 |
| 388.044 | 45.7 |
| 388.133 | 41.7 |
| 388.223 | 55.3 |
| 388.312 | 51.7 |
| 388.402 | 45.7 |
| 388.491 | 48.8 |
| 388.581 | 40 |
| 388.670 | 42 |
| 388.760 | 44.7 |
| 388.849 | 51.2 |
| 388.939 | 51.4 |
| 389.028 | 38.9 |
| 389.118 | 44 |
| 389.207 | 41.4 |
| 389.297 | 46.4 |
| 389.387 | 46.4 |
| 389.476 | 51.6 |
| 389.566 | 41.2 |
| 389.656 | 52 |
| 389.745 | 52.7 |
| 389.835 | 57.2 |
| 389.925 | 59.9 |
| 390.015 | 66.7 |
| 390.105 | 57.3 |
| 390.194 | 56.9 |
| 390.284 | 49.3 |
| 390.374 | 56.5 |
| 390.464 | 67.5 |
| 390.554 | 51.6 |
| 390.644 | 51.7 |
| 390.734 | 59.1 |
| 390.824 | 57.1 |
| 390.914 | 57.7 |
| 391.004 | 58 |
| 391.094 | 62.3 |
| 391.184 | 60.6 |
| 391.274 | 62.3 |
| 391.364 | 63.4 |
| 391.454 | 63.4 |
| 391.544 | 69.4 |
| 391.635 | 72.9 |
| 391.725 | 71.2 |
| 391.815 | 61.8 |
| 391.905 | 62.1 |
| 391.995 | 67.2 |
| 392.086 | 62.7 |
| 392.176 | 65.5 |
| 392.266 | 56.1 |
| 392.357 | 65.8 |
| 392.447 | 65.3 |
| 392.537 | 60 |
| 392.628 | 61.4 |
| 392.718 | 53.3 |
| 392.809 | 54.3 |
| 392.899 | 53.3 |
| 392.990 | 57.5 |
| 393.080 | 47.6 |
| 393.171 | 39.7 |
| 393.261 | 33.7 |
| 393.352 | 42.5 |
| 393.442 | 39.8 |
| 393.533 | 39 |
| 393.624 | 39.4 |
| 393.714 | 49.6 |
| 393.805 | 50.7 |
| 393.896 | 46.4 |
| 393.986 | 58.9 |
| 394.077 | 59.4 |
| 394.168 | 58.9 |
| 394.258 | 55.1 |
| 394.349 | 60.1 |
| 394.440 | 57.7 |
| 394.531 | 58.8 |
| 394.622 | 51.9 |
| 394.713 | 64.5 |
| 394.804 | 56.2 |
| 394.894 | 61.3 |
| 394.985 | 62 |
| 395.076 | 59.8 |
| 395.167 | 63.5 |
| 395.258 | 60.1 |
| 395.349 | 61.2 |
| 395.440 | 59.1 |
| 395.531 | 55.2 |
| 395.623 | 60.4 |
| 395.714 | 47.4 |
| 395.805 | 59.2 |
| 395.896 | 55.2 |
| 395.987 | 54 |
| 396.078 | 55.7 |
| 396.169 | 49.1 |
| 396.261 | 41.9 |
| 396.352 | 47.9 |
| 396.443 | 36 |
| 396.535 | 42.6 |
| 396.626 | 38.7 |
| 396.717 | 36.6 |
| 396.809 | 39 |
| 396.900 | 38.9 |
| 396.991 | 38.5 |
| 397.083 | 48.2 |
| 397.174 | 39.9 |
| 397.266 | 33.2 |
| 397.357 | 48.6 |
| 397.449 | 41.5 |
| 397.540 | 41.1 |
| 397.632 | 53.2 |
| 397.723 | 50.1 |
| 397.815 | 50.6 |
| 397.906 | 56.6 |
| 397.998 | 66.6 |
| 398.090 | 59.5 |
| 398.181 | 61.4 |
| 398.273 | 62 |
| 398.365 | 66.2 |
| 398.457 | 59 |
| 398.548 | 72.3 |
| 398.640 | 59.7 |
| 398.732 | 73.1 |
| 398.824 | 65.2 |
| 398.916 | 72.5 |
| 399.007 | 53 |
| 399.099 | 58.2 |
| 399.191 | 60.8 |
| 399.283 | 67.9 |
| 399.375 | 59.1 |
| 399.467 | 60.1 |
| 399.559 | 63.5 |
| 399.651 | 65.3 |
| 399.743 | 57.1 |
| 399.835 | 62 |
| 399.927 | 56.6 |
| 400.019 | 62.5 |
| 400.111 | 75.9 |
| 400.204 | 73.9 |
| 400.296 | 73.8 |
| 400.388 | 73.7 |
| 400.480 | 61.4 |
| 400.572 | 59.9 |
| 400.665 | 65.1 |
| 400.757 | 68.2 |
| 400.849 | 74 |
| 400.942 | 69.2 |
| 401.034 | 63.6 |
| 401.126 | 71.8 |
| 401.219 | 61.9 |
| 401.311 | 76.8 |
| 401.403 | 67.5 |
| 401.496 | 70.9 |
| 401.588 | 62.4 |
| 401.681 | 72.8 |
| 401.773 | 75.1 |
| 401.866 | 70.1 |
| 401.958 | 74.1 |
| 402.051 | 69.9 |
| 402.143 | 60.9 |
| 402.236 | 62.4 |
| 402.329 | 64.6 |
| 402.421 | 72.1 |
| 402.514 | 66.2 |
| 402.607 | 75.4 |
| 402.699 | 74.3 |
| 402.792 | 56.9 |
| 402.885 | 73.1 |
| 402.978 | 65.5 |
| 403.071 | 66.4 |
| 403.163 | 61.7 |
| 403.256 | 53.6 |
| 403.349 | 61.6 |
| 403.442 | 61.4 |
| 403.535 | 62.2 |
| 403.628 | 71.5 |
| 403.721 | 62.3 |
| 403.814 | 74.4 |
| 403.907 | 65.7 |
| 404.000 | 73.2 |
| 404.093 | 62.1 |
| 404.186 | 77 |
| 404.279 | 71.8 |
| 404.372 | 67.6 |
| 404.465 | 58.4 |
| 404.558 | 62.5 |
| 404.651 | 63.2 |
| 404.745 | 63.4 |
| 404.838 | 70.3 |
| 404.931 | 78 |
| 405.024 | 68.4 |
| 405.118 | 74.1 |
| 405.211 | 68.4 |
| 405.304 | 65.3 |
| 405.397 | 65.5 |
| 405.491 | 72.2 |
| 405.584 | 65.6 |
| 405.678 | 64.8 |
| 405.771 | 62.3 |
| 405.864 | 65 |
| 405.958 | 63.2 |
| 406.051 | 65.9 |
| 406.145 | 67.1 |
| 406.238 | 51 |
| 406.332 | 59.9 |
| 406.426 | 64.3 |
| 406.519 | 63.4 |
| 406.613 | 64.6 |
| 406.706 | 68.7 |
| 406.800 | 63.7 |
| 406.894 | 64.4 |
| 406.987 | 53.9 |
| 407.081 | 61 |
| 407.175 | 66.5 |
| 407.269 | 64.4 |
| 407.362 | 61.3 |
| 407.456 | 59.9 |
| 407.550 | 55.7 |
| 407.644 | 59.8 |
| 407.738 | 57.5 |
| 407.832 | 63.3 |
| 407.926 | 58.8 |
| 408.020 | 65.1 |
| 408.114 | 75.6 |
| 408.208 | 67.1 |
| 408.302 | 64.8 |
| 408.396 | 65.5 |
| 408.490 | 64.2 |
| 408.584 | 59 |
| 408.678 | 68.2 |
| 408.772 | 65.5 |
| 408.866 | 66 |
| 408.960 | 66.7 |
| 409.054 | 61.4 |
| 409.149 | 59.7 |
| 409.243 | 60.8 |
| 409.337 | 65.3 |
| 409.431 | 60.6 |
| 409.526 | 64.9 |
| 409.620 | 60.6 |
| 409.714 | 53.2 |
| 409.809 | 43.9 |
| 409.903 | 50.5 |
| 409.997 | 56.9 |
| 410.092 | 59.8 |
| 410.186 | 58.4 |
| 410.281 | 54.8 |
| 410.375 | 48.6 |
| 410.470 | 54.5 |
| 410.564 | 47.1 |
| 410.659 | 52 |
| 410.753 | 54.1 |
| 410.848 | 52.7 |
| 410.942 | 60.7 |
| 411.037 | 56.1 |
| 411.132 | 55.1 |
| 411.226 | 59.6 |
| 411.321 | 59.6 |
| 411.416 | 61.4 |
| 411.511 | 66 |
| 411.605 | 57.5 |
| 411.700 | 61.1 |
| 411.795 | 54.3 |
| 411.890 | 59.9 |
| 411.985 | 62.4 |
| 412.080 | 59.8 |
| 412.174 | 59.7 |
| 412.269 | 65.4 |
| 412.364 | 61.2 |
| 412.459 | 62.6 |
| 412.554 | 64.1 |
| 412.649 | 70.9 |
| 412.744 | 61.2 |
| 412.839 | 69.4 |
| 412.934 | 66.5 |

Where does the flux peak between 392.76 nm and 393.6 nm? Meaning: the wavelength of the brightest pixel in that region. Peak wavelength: 392.990 nm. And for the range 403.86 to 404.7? 404.186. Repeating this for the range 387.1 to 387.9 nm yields 387.152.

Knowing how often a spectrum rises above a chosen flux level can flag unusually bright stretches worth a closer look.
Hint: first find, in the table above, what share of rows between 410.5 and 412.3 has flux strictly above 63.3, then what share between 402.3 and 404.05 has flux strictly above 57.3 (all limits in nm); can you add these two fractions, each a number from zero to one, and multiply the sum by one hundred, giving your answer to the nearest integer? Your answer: 100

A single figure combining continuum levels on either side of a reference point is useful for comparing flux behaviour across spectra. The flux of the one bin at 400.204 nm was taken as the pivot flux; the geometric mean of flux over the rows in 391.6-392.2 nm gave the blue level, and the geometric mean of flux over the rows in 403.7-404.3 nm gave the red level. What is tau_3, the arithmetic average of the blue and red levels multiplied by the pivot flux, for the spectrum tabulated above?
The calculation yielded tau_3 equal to 5001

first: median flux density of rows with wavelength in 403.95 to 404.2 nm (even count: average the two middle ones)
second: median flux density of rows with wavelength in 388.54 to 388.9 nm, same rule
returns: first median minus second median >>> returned 30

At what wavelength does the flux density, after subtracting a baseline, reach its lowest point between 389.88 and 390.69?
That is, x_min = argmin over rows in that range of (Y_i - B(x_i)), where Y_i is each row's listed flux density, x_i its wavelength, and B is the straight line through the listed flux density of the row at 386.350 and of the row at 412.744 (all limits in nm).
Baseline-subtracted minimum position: 390.284 nm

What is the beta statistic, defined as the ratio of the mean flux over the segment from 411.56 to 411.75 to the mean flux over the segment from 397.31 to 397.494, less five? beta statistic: -3.68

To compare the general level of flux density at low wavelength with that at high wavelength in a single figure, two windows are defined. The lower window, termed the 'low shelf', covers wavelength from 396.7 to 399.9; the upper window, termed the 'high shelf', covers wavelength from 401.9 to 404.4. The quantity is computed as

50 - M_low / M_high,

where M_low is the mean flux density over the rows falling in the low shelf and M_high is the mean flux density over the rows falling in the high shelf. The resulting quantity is 49.17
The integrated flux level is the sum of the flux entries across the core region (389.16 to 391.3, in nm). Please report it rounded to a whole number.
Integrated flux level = 1323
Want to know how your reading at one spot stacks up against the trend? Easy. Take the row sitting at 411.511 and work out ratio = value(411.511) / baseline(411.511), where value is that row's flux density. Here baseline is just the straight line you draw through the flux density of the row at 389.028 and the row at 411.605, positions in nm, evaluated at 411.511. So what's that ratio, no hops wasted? 1.15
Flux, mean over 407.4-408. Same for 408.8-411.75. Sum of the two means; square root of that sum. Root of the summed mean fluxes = 10.8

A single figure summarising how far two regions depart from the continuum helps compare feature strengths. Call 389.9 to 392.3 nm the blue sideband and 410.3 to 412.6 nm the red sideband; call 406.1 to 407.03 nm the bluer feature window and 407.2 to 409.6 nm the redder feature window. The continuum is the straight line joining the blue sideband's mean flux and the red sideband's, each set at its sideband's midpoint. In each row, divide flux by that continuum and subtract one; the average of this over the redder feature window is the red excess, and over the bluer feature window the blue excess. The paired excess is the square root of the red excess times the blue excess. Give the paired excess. 0.07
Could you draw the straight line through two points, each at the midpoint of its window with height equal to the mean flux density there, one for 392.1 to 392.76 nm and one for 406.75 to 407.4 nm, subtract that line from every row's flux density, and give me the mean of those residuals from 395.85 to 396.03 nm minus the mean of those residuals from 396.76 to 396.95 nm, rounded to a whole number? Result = 16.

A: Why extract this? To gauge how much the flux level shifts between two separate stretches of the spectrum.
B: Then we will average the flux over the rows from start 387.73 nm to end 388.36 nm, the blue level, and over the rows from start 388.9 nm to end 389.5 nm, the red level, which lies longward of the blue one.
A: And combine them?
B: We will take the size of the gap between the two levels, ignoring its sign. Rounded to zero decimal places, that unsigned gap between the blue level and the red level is 5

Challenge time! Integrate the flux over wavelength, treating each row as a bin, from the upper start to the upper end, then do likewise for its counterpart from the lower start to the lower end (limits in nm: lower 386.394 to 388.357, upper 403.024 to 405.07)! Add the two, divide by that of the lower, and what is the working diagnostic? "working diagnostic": 2.23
